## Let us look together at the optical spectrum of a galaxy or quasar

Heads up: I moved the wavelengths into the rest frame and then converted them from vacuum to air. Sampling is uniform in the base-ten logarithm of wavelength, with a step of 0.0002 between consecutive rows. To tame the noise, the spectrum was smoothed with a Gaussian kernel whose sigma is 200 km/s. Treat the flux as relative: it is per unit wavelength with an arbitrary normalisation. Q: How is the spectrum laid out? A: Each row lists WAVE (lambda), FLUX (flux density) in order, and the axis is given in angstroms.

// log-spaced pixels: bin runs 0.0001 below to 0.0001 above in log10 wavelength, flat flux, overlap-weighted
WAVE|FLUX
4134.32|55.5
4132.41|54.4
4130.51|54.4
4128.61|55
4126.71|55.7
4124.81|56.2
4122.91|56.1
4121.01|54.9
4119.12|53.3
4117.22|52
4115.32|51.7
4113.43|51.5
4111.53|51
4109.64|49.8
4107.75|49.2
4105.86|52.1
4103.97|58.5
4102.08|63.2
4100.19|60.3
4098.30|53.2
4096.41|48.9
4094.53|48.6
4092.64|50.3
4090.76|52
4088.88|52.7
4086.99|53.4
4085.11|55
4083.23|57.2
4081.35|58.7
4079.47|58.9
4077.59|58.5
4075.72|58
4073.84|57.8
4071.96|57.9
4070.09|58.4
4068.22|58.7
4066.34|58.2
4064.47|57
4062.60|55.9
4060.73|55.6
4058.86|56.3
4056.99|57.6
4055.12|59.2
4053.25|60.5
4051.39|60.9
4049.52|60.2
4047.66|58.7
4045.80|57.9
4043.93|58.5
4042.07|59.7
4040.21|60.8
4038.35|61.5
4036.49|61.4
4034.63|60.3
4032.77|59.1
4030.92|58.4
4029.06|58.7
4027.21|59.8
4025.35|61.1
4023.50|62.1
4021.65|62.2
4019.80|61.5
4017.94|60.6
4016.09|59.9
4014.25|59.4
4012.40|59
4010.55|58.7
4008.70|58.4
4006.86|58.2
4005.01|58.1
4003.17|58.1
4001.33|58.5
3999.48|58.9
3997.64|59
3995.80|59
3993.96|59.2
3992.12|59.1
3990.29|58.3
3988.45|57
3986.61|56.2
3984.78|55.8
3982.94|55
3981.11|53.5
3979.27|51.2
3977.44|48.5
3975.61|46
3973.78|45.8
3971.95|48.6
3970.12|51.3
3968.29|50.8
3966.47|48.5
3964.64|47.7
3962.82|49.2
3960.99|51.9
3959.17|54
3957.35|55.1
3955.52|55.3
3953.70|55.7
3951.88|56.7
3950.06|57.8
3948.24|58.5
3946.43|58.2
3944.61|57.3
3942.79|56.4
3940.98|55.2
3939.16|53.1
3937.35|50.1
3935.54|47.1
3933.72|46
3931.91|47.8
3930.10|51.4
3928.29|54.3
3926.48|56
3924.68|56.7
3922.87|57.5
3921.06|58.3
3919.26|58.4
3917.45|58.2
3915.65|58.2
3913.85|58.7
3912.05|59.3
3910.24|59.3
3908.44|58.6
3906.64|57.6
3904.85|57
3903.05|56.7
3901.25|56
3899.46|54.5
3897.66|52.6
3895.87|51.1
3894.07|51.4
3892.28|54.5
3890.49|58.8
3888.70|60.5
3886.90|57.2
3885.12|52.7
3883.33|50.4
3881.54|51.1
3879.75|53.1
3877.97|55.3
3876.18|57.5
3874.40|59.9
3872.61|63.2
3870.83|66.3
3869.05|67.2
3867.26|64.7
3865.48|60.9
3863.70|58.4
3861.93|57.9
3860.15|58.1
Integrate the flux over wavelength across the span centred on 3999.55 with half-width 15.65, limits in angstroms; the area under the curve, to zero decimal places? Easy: 1825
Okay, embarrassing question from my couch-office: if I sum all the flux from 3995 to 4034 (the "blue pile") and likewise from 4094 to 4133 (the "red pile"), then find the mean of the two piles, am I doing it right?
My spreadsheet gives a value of 1189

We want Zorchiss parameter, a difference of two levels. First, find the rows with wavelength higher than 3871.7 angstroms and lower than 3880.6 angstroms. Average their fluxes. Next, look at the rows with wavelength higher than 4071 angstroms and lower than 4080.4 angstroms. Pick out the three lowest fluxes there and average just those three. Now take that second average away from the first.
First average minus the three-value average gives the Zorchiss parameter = 0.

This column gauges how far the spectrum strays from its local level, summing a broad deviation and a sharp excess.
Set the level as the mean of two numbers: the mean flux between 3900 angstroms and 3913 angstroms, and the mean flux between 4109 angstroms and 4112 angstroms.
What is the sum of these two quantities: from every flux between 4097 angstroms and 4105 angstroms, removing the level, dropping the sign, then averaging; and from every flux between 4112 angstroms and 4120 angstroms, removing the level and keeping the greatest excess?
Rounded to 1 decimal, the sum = 4.4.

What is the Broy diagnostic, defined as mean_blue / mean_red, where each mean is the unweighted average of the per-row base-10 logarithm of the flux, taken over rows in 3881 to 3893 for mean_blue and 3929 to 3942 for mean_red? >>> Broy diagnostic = 1.02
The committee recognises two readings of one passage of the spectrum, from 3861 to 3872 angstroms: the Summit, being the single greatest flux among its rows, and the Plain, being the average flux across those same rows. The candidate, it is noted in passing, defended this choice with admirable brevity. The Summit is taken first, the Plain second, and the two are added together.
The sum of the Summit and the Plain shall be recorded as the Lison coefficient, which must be 130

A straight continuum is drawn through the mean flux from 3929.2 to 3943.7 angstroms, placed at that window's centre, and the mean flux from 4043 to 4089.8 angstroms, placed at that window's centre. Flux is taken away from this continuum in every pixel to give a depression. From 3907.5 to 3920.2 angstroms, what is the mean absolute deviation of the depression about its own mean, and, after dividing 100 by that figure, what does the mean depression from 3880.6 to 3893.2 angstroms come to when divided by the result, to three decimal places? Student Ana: -0.034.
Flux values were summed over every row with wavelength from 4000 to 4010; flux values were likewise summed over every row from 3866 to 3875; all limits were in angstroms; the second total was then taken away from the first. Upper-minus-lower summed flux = -30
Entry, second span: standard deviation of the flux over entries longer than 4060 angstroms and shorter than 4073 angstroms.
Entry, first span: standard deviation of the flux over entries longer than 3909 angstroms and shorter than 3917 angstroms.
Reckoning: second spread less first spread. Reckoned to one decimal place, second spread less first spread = 0.7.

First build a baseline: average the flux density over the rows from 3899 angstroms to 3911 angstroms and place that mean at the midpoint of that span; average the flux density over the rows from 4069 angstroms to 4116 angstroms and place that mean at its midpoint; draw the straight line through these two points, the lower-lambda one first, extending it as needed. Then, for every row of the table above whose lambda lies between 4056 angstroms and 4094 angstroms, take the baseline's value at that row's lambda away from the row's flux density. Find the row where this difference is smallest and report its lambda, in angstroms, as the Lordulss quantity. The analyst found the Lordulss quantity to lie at 4092.64 angstroms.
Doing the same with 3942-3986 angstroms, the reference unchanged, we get 3973.78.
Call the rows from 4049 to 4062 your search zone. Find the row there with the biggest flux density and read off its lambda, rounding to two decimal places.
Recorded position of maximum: 4051.39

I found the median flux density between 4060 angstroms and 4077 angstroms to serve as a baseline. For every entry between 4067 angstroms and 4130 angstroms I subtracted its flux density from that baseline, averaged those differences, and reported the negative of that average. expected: -3.1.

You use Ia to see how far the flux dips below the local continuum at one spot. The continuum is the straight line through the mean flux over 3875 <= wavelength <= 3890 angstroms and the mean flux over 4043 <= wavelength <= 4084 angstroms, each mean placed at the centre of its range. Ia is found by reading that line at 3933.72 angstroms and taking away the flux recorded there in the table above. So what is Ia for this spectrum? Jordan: 10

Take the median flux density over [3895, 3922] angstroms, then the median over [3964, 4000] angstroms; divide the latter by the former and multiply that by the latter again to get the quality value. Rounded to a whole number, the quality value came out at 51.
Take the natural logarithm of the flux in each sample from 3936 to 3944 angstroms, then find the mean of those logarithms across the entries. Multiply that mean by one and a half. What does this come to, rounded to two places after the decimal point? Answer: 5.97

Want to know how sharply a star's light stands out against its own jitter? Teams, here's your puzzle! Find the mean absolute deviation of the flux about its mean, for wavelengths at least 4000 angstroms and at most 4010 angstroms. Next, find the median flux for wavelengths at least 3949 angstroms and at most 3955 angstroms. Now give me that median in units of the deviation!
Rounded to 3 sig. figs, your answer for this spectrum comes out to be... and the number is 373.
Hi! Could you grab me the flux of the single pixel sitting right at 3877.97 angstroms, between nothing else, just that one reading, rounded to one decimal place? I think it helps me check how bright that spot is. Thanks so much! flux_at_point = 55.3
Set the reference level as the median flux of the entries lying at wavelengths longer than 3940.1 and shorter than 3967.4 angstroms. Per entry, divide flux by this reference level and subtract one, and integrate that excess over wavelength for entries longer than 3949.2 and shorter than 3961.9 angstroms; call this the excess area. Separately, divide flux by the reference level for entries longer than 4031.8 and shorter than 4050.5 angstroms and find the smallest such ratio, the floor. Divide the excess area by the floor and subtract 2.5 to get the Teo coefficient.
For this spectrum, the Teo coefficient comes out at -2.52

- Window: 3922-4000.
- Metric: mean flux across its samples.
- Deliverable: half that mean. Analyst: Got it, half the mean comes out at 26.9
